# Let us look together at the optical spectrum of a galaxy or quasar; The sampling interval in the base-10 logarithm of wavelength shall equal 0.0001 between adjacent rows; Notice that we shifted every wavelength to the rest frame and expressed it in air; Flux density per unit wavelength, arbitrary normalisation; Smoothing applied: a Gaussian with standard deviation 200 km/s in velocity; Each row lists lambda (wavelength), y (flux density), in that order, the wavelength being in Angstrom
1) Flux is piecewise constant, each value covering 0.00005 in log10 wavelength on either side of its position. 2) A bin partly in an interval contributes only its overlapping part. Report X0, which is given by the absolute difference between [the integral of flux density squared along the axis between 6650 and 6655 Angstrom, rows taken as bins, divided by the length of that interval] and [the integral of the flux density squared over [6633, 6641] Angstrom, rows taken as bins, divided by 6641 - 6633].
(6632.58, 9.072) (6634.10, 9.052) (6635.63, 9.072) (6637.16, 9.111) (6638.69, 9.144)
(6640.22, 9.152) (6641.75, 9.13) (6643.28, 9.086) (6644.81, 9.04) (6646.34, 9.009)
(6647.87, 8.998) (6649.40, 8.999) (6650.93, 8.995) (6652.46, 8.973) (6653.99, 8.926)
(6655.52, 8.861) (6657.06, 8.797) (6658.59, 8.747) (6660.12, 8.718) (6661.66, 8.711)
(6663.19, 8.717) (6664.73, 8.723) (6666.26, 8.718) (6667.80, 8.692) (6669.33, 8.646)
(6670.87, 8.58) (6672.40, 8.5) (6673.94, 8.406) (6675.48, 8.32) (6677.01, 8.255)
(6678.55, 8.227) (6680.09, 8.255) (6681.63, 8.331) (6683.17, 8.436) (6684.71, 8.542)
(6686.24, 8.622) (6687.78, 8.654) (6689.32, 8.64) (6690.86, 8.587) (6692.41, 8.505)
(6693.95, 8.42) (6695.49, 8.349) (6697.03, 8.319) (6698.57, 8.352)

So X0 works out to 2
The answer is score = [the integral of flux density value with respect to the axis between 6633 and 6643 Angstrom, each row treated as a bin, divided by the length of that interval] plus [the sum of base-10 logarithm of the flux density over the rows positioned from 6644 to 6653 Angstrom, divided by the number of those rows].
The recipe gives 10.1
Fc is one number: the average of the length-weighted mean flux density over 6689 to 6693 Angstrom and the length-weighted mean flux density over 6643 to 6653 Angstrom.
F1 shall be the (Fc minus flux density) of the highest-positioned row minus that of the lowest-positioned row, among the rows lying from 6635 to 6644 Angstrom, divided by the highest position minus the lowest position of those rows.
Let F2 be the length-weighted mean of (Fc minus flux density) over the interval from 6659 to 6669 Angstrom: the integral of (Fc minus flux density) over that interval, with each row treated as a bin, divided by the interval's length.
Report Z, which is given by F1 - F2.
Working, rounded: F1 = 0.00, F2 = 0.07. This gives -0.08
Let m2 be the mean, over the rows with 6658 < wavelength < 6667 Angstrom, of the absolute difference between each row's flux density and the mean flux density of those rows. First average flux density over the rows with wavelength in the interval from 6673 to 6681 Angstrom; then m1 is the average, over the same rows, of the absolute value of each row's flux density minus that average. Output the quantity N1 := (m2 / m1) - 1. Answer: -0.9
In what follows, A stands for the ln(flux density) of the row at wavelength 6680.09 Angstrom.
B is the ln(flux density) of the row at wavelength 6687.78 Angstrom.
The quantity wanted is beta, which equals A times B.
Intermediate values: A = 2.11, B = 2.158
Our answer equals 4.56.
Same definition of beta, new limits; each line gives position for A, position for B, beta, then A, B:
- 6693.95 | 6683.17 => 4.54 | 2.13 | 2.133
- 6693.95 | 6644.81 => 4.69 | 2.13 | 2.202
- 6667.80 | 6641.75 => 4.78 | 2.16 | 2.212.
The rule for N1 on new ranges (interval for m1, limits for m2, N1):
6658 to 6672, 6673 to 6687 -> 2.0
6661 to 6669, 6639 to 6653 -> 5.2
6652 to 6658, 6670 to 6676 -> 0.5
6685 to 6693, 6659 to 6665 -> -0.9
